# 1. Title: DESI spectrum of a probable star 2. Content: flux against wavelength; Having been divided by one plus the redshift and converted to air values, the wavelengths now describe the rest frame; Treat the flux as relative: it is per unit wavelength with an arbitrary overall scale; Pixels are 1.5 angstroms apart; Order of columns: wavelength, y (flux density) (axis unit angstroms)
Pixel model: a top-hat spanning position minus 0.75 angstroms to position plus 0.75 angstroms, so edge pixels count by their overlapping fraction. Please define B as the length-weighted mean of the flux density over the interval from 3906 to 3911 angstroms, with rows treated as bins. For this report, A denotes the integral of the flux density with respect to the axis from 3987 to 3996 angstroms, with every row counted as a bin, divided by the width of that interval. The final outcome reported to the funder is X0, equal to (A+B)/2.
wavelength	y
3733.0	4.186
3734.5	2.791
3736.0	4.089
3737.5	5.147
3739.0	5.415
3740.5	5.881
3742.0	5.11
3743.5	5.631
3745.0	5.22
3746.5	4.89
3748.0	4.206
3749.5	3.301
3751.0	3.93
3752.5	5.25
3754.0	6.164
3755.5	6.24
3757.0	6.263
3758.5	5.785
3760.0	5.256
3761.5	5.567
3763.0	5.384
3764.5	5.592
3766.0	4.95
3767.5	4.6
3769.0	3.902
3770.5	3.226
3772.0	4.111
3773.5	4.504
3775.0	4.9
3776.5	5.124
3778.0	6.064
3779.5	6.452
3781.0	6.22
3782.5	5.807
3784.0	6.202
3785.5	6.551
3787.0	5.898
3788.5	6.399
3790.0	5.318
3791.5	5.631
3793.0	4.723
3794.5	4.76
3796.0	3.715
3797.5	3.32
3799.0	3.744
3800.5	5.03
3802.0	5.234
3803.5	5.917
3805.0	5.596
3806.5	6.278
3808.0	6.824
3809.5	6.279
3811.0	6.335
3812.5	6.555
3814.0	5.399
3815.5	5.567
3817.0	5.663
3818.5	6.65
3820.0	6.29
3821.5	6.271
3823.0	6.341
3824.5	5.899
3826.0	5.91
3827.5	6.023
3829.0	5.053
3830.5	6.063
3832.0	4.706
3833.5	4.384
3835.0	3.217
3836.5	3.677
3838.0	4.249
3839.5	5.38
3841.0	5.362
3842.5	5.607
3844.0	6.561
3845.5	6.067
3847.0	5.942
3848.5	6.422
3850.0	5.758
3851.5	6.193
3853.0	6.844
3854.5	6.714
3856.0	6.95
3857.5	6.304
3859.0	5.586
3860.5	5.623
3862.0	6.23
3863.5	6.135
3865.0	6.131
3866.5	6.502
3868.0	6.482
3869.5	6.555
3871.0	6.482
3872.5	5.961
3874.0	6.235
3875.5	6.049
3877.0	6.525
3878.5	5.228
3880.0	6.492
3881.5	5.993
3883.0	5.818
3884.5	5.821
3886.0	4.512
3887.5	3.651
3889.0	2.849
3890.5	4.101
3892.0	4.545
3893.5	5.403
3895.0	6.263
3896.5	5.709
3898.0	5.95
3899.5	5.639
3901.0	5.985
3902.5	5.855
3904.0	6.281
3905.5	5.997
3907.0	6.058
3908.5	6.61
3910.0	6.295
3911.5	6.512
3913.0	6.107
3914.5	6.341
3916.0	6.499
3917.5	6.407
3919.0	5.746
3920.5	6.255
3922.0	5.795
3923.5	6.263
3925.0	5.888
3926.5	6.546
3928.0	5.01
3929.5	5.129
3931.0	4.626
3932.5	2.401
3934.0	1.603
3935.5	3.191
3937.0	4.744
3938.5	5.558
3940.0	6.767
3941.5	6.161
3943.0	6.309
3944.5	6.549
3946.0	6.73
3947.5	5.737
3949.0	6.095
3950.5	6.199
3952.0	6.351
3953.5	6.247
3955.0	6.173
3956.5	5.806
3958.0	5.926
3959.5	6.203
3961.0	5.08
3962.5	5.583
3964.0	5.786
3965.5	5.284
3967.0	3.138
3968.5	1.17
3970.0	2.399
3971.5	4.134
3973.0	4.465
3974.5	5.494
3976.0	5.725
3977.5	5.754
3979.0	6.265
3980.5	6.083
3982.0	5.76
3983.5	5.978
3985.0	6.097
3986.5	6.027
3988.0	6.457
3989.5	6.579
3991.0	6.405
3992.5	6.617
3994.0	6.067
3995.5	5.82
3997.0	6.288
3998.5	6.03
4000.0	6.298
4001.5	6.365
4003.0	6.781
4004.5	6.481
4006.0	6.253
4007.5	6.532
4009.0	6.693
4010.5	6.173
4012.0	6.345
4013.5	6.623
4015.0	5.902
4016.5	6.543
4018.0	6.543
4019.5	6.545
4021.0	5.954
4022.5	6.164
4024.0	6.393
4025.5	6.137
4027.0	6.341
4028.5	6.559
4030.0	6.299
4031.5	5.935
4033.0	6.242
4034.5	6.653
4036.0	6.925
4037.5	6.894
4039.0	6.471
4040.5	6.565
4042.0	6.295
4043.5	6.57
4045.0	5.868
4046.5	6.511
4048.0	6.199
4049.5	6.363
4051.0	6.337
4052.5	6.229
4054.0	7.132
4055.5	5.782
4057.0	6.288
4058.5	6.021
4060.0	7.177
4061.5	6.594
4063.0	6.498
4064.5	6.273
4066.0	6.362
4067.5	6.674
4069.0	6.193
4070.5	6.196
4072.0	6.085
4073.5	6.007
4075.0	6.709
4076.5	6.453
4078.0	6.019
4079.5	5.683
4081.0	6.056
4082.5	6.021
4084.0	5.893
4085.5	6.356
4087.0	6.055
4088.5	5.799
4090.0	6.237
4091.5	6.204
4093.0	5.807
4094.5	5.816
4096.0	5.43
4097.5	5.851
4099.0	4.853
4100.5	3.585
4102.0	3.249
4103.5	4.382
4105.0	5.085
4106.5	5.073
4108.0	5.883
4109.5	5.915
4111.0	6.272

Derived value 6.3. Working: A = 6.3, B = 6.3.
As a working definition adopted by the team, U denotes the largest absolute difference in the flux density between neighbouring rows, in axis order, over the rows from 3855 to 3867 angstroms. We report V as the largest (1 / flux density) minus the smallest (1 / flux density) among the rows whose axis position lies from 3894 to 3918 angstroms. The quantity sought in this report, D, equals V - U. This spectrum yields -0.69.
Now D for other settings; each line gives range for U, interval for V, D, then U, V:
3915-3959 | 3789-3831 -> -2.07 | 2.2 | 0.15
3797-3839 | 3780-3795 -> -1.30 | 1.4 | 0.06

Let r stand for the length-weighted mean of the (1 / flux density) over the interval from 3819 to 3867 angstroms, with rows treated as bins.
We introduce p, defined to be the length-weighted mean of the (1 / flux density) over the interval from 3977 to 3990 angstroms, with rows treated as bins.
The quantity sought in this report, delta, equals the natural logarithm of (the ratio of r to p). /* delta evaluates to 0.09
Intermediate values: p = 0.164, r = 0.179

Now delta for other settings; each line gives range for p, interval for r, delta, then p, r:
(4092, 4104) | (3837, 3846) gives -0.13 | 0.214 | 0.187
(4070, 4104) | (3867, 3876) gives -0.13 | 0.181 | 0.159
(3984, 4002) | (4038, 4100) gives 0.01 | 0.160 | 0.163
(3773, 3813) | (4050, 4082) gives -0.16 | 0.187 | 0.159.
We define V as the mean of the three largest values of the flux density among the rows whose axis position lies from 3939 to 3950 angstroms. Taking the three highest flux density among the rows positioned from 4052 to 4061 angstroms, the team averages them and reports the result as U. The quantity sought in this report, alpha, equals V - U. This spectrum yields -0.2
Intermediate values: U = 6.87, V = 6.68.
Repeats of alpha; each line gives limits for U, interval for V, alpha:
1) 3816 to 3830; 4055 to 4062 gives 0.3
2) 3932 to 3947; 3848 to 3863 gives 0.2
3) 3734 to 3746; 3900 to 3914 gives 0.8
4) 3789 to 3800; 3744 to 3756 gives 0.6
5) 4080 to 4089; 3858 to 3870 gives 0.4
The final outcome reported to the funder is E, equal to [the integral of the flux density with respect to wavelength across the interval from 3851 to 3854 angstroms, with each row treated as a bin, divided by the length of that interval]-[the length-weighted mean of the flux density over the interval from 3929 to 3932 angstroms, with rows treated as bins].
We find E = 1.9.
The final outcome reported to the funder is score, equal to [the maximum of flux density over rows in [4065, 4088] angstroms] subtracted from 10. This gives 3.3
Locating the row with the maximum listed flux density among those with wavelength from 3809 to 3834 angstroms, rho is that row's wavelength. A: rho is 3818.5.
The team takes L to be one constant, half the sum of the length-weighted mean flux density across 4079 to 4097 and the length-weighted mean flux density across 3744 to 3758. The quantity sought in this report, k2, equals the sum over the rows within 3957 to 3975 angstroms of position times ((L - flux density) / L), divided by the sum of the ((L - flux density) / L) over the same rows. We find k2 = 3970.1 angstroms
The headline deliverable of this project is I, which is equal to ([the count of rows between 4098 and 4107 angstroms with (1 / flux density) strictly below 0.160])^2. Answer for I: 0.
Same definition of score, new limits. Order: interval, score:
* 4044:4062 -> 2.8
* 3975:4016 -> 3.2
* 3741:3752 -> 4.4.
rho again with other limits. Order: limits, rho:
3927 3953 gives 3940.0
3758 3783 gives 3779.5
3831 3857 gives 3856.0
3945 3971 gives 3946.0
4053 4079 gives 4060.0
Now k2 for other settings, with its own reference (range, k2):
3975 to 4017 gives 3998.8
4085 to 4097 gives 4089.2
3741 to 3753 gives 3748.8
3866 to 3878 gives 3871.4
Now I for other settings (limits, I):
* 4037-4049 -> 36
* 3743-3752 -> 0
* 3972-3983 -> 1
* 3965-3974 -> 0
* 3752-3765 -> 1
